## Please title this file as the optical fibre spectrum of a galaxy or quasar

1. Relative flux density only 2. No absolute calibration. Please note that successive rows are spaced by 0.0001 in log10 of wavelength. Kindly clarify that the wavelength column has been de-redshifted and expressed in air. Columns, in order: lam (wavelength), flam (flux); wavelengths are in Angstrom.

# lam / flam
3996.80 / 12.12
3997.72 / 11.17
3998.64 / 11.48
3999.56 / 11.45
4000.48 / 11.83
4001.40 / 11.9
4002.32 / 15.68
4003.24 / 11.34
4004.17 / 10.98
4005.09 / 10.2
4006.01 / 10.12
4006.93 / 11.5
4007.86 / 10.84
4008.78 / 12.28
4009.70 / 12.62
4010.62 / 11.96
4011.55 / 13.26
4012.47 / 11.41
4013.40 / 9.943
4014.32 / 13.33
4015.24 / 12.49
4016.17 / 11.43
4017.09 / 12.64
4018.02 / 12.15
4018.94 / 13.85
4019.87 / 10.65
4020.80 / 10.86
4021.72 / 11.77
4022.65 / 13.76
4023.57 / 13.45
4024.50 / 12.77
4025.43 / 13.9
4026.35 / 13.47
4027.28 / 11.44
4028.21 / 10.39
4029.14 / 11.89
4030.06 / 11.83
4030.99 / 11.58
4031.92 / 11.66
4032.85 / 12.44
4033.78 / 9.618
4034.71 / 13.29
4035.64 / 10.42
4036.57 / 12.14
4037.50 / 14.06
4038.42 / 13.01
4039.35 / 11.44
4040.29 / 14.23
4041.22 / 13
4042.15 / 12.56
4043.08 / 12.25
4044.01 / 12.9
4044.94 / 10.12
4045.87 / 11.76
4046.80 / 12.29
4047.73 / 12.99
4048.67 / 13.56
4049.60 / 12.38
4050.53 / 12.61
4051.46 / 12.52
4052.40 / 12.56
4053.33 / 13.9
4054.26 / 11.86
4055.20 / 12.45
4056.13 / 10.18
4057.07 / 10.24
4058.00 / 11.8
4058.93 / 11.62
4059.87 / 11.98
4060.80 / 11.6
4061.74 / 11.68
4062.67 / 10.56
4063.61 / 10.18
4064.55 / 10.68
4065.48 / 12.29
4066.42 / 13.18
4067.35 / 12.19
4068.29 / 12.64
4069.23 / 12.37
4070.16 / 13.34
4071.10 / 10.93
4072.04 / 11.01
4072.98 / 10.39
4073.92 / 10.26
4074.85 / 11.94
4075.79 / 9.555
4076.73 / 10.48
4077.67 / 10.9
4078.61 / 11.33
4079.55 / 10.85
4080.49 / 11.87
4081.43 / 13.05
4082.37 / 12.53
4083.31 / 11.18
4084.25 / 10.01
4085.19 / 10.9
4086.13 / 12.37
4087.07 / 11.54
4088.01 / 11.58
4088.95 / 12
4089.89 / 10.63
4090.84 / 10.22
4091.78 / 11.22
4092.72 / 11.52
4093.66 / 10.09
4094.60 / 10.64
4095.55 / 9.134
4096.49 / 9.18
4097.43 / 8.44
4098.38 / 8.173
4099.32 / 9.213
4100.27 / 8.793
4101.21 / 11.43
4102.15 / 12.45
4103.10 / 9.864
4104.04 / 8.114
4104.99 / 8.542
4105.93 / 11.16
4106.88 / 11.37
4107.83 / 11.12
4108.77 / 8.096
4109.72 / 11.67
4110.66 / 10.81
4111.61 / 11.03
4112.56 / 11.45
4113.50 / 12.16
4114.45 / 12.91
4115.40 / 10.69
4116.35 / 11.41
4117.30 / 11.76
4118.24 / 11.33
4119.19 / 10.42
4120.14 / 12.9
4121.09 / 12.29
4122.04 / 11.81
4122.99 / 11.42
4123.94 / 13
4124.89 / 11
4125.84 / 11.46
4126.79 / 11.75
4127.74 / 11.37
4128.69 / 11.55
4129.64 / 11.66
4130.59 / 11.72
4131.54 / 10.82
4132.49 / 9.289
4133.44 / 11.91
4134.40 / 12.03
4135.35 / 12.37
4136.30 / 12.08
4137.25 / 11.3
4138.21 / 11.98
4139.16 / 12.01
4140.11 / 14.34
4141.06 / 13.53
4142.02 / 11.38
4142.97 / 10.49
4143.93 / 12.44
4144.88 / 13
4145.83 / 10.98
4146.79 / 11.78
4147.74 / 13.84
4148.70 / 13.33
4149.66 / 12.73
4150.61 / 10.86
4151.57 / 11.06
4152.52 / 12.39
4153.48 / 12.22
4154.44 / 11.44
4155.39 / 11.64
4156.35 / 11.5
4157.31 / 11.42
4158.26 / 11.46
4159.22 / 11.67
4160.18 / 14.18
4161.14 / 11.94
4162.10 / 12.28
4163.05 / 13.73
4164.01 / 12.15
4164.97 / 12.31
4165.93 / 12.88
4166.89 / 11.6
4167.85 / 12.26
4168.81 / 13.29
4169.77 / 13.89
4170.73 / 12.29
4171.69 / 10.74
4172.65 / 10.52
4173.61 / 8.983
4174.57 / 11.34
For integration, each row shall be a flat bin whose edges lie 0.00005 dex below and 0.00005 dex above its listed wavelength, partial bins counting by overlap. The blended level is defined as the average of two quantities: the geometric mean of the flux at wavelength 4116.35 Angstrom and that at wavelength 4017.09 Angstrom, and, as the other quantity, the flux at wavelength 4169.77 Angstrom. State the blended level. 12.9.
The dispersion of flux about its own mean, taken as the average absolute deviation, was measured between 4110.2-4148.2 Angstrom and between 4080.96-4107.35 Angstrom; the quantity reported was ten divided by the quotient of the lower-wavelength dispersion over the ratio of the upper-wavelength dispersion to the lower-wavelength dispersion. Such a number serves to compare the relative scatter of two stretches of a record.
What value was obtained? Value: 5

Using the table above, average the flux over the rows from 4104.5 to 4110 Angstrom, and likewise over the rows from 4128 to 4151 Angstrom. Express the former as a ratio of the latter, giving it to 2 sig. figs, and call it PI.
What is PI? 0.86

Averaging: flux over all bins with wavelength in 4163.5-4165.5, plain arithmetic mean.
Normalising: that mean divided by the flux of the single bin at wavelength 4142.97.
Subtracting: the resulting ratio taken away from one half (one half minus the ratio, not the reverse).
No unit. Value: -0.67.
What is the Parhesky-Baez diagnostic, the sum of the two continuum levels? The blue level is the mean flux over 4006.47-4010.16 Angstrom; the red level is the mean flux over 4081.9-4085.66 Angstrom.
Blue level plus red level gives 23.0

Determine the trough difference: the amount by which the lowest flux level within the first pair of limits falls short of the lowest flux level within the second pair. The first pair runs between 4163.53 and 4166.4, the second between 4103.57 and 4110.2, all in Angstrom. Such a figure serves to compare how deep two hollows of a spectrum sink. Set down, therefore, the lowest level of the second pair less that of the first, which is -4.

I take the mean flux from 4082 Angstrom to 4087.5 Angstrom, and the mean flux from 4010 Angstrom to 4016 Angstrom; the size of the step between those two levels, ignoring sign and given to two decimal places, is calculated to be 0.64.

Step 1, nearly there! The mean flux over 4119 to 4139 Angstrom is 11.6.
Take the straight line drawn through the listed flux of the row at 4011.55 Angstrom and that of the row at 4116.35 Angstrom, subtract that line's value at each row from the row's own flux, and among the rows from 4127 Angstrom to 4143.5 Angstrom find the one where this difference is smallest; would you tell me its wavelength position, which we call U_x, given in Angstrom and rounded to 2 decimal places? 4132.49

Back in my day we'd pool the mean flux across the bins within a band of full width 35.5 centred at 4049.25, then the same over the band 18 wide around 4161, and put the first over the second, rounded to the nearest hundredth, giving 0.98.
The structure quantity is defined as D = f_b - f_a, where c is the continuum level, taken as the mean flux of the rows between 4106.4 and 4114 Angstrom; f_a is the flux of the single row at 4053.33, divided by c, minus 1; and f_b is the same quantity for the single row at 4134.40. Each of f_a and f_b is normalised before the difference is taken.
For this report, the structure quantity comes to -0.17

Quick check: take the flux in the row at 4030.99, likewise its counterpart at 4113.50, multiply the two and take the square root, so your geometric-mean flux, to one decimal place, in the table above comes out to 11.9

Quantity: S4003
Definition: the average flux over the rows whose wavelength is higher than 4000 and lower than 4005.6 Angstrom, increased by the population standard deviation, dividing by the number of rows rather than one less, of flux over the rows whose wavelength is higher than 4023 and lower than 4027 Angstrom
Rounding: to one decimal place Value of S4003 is 12.4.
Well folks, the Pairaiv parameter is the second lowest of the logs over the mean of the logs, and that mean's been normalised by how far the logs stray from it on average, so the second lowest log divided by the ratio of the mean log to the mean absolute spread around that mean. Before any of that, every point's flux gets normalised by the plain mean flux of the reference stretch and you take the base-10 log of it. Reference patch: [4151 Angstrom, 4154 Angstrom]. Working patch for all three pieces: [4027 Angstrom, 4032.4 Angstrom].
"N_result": 0.015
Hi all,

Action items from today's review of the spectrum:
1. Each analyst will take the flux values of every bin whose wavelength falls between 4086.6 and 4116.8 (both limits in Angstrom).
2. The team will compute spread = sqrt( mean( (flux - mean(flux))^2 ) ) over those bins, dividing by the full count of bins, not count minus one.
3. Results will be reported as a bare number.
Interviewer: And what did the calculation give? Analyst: 1.35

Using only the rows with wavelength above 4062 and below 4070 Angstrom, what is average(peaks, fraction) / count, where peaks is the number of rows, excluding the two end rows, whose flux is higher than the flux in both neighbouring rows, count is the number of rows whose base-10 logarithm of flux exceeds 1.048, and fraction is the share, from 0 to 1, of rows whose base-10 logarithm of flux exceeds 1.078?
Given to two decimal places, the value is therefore 0.26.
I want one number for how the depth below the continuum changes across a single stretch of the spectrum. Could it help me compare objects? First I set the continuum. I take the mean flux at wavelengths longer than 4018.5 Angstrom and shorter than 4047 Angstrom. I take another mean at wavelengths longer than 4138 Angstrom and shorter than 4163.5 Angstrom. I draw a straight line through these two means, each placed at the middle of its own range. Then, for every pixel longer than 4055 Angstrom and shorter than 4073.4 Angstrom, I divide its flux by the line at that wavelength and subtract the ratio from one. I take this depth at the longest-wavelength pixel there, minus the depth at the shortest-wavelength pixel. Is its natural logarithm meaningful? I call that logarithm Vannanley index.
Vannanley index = -1.8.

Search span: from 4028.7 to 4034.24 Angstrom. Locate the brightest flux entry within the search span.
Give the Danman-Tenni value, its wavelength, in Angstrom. 4032.85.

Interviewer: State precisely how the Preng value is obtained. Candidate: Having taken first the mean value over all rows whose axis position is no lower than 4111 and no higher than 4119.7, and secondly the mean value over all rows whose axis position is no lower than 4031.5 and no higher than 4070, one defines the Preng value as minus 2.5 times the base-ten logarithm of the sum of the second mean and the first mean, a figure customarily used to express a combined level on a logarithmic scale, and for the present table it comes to -3.43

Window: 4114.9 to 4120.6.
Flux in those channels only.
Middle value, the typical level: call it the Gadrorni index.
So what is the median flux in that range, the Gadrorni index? 11.4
